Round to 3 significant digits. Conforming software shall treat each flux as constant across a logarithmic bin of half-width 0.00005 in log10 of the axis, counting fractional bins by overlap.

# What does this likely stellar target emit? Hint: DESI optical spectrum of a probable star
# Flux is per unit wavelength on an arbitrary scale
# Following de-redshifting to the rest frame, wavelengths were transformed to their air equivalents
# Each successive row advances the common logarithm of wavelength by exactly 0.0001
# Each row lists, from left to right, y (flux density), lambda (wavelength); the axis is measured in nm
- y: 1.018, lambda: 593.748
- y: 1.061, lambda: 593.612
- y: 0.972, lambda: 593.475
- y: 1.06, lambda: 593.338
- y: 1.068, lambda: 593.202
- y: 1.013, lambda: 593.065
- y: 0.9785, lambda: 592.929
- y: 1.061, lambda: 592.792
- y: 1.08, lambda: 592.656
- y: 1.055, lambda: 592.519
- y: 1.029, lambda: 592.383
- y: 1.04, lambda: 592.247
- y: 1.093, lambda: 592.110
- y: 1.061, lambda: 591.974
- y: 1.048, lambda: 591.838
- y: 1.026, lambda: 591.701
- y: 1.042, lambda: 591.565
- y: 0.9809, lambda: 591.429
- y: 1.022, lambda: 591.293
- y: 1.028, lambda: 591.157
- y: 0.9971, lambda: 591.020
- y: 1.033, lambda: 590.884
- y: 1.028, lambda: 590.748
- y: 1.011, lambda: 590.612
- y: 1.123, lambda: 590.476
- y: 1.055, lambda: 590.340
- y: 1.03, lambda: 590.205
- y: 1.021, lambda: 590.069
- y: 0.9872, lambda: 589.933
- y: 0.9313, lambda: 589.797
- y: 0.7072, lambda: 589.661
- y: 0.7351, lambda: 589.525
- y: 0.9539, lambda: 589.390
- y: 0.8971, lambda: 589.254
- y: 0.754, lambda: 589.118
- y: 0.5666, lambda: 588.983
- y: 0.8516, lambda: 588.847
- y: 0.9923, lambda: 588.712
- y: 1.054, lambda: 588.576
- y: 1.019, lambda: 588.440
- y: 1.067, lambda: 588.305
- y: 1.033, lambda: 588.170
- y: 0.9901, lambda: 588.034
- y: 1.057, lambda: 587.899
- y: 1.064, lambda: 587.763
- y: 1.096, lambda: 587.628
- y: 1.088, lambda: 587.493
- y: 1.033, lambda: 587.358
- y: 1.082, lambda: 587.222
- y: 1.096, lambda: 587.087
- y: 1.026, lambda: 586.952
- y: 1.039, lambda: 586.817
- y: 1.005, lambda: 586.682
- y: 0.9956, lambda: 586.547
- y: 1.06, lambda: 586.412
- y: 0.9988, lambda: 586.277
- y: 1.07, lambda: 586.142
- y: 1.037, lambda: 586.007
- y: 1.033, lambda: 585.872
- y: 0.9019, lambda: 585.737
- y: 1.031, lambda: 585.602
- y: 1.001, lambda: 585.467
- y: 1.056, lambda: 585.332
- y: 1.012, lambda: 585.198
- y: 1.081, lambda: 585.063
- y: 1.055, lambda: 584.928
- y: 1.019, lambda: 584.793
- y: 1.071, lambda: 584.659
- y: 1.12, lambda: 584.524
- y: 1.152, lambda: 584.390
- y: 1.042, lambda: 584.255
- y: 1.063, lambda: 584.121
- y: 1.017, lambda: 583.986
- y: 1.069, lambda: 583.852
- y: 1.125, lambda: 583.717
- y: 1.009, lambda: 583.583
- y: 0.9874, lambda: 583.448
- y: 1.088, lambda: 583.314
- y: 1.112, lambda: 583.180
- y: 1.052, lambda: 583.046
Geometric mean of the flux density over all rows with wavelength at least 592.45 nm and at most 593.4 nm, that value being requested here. 1.04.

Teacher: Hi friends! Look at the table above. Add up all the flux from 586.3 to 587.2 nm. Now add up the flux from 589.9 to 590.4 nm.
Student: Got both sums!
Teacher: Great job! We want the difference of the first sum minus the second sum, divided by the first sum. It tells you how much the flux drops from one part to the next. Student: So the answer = 0.34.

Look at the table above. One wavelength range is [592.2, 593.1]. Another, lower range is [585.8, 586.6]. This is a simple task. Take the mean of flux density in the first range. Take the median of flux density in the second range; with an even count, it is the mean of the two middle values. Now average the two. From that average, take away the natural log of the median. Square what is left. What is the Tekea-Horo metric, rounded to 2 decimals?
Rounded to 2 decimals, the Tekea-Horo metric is 1.00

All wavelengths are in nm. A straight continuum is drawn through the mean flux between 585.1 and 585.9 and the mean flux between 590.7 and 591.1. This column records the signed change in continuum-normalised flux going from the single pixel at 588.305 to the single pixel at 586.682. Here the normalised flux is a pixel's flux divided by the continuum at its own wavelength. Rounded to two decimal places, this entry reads -0.06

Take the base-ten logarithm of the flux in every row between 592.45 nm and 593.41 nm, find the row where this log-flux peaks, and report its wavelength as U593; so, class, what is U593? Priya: 592.656 nm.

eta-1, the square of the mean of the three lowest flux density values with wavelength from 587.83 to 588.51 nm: 1.0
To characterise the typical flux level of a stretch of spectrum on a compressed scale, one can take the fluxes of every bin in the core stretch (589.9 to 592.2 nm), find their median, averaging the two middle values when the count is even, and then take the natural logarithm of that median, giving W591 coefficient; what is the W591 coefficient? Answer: 0.028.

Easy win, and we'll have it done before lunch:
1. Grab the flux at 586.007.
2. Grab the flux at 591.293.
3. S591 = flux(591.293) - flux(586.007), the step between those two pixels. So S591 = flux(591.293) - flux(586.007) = -0.015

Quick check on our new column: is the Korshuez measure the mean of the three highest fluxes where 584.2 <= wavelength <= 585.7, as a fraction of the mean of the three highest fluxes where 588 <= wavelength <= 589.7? 1.06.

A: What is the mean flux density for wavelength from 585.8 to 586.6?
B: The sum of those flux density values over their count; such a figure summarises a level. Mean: 1.03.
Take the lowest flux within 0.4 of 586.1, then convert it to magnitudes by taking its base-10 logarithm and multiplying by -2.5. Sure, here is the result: 0.112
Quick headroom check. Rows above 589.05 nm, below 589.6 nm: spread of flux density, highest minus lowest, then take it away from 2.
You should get 1.78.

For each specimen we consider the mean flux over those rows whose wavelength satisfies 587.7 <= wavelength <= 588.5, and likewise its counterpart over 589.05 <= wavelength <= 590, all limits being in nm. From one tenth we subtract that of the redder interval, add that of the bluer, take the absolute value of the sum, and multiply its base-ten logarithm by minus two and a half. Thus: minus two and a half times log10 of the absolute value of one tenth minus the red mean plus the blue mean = 1.4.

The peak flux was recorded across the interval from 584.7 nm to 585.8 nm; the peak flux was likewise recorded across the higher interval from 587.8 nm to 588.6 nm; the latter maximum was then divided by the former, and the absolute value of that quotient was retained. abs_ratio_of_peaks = 0.99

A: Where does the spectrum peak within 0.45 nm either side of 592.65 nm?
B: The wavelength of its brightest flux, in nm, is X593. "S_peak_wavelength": 592.656 nm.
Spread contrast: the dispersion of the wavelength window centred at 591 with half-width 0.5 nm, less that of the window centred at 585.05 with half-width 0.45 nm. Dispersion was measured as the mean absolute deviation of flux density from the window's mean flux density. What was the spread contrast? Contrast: -0.012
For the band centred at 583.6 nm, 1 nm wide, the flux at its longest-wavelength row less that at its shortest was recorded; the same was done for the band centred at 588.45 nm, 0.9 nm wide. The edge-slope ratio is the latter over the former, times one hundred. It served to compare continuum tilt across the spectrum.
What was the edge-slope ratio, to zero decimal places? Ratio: 146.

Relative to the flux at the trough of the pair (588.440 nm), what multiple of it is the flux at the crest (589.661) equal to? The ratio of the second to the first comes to 0.69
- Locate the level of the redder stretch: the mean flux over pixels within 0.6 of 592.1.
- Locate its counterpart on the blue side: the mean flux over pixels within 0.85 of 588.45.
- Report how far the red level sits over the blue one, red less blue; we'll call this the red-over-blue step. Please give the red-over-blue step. 0.10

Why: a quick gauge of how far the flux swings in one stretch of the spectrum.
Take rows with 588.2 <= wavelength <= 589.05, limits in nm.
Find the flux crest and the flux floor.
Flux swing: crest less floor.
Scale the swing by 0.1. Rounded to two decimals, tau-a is 0.05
